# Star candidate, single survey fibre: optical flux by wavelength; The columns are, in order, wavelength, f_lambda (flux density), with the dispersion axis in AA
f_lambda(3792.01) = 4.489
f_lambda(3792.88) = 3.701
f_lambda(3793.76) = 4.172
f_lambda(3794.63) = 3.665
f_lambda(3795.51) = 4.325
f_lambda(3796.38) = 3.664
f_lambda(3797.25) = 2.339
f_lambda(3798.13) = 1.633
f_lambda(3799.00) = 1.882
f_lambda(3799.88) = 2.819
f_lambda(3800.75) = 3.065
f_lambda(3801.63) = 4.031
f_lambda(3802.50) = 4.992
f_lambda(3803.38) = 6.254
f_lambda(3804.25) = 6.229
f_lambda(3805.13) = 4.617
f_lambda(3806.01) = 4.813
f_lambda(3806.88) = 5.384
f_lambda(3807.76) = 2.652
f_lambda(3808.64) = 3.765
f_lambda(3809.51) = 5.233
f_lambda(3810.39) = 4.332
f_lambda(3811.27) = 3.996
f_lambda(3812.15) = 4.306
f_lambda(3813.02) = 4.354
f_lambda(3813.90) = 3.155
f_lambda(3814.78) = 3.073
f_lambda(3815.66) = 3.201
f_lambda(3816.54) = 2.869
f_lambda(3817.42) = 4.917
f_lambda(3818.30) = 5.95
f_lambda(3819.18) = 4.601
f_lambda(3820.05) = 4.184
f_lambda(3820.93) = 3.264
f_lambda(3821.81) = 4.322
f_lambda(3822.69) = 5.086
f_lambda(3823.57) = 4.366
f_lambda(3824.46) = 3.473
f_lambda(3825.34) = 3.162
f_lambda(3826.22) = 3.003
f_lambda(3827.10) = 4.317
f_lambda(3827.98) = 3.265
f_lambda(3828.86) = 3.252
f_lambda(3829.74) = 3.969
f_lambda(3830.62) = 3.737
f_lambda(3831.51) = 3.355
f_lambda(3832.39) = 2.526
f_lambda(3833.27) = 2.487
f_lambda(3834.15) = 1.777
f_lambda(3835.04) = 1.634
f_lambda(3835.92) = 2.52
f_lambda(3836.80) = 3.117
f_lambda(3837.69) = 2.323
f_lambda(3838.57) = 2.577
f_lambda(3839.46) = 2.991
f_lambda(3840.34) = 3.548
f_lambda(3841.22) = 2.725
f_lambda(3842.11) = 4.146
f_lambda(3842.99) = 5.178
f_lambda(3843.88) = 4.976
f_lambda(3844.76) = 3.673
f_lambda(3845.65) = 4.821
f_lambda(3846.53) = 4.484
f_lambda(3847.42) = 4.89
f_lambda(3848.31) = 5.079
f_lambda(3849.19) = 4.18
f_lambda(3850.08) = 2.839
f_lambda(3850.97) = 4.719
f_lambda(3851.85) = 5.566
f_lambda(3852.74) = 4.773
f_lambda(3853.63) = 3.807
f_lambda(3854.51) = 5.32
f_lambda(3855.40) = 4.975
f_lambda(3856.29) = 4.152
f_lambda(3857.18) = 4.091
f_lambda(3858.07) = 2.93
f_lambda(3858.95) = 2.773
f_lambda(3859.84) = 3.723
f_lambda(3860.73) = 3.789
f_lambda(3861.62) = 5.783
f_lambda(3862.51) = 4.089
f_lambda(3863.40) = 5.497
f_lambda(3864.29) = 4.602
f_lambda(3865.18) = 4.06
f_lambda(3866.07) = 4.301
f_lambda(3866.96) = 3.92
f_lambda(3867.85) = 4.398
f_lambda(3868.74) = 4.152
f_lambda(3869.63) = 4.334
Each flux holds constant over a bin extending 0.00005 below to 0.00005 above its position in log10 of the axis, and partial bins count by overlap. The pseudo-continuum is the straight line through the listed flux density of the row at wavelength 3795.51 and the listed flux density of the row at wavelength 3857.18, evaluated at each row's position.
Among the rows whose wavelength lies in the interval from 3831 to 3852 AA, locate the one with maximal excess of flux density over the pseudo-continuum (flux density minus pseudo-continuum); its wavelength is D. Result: 3851.85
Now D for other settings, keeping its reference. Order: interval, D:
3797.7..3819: 3803.38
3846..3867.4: 3861.62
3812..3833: 3818.30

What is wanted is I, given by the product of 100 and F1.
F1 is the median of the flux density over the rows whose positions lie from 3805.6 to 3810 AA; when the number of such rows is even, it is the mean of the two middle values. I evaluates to 481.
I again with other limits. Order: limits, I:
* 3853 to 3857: 456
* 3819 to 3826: 425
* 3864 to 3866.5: 430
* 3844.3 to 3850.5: 448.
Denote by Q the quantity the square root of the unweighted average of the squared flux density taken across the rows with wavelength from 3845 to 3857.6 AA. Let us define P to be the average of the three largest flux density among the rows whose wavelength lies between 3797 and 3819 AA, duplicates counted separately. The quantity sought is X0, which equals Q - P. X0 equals -1.5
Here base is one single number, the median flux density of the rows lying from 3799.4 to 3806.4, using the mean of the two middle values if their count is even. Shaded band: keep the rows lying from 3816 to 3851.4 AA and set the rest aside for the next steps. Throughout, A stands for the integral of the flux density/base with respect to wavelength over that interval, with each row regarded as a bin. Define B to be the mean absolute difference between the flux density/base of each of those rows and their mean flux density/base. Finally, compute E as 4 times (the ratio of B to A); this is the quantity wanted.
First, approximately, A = 28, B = 0.19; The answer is 0.027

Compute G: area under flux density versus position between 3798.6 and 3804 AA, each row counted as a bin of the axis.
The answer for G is 21.3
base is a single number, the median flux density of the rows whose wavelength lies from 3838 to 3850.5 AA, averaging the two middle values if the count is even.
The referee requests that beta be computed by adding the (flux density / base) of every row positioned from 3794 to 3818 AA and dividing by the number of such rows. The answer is 0.94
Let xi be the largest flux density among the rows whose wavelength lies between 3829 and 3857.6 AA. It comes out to 5.566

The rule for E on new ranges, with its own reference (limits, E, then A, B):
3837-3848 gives 0.084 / 9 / 0.19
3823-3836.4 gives 0.061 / 9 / 0.14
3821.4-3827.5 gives 0.106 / 5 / 0.14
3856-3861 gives 0.109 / 4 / 0.10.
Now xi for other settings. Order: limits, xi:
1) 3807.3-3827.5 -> 5.95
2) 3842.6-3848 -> 5.178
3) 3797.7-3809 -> 6.254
